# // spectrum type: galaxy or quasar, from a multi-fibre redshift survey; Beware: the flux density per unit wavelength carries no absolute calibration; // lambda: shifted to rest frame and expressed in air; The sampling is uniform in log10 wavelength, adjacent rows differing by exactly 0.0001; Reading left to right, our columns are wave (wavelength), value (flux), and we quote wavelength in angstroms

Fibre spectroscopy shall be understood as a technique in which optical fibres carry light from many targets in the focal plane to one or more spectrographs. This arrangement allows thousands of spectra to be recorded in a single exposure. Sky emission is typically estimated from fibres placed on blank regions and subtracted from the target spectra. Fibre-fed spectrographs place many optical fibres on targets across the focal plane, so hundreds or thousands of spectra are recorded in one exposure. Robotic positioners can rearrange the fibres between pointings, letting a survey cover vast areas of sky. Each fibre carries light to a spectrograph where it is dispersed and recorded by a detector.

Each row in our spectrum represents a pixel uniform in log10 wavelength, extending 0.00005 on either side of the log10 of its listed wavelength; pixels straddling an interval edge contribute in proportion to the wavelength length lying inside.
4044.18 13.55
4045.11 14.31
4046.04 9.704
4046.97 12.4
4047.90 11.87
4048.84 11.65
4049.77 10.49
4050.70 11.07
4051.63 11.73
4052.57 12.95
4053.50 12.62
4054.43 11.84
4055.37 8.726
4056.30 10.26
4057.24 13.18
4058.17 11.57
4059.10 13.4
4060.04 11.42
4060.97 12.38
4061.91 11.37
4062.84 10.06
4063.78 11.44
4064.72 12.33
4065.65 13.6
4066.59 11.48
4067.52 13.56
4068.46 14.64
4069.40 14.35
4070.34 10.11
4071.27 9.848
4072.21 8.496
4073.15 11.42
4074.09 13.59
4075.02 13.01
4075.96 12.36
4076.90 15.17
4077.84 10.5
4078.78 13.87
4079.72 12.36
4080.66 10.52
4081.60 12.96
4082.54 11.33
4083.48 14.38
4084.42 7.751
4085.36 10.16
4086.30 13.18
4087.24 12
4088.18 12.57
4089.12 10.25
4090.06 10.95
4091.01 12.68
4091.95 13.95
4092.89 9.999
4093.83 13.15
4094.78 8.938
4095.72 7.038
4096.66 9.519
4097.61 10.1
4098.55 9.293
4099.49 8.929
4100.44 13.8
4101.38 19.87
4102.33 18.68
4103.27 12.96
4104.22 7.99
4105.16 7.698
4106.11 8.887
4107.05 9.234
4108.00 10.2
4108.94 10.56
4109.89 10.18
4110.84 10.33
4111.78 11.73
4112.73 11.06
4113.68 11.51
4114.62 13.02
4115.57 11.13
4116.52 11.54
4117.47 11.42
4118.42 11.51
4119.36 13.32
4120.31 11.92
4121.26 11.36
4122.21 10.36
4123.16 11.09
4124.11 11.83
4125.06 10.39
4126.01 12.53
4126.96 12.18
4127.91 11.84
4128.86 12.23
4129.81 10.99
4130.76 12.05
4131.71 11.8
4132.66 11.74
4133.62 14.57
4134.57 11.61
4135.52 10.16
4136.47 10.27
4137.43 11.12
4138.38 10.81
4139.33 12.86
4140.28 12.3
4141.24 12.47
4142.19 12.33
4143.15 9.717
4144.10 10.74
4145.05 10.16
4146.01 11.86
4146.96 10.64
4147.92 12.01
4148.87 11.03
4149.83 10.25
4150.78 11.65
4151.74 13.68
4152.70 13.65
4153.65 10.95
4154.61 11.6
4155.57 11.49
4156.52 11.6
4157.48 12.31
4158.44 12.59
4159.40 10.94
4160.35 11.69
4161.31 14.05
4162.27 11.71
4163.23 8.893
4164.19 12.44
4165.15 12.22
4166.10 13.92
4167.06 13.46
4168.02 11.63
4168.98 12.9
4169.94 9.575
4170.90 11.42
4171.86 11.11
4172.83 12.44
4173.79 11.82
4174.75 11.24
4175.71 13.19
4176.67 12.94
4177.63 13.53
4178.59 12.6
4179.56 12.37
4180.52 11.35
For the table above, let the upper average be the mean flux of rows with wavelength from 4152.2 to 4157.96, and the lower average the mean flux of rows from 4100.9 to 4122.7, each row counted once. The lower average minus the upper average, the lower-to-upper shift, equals -0.3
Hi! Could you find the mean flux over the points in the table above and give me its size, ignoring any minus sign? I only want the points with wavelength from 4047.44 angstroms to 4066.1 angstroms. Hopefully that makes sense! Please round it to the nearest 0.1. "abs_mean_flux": 11.7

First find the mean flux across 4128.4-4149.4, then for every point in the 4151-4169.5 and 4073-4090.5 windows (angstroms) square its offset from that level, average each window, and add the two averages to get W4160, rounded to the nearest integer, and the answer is 5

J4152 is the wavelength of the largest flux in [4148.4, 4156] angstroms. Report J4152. 4151.74 angstroms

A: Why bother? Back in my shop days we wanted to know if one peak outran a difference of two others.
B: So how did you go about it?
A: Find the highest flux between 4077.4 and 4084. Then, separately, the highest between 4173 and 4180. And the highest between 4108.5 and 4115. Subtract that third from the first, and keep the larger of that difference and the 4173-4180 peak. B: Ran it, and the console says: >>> 13.5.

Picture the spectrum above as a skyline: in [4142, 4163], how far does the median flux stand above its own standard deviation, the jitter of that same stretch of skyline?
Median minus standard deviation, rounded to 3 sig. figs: 10.5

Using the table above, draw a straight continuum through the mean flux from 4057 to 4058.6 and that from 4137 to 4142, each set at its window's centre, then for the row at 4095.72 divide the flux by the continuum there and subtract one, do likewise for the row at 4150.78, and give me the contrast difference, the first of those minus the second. -0.40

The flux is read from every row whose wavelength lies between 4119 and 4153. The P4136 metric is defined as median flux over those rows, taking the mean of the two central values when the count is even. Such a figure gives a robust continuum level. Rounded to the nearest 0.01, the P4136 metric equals 11.77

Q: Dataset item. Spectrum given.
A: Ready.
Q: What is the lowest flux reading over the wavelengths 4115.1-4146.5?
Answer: 9.717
